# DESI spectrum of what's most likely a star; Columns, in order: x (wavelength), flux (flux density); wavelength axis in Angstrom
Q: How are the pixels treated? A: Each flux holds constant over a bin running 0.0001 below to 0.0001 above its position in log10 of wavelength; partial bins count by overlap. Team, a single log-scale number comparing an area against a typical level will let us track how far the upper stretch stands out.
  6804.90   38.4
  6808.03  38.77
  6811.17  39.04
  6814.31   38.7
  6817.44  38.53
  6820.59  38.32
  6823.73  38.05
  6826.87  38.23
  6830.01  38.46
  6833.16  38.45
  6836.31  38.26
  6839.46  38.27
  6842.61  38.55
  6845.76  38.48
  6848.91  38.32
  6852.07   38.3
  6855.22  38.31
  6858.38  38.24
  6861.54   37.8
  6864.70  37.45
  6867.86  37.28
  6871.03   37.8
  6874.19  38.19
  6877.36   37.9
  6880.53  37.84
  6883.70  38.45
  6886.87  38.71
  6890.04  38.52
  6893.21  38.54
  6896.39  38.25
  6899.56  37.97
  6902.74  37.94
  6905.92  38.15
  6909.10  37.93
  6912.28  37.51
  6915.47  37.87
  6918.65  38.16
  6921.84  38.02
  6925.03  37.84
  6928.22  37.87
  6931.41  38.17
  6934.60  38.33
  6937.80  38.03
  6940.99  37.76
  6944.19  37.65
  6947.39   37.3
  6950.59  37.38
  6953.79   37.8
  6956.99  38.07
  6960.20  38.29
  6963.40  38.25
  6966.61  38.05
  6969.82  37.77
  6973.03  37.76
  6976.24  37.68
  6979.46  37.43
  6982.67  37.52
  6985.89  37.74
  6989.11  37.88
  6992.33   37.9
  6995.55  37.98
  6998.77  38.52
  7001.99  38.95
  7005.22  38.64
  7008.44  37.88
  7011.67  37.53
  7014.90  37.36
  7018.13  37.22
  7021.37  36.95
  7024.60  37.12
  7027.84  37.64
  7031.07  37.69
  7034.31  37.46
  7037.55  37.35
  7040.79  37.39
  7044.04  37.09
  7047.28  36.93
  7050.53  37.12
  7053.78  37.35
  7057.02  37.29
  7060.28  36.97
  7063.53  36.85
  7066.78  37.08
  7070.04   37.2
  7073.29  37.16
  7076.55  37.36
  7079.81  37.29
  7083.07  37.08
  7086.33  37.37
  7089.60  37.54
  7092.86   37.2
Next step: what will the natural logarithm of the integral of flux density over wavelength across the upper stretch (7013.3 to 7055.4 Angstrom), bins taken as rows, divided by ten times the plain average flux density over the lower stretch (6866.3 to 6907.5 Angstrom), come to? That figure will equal 1.42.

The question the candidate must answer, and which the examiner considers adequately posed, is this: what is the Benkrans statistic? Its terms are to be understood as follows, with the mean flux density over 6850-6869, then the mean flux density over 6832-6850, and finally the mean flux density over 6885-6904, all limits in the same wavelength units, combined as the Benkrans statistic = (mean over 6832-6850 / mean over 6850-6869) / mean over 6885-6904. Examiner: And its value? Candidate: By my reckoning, 0.0264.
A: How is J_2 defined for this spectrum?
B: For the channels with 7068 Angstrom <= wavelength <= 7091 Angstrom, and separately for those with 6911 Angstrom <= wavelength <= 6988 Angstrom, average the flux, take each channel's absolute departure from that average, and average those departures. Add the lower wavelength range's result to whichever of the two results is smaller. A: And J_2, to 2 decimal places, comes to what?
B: 0.35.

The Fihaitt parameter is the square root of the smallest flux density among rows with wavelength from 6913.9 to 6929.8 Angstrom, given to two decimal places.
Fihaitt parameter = 6.15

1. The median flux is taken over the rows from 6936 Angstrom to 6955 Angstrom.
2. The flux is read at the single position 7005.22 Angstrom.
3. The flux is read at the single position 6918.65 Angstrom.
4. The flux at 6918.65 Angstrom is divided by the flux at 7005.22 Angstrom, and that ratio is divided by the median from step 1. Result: 0.0262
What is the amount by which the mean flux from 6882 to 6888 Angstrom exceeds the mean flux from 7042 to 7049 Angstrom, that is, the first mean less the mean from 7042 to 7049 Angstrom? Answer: 1.6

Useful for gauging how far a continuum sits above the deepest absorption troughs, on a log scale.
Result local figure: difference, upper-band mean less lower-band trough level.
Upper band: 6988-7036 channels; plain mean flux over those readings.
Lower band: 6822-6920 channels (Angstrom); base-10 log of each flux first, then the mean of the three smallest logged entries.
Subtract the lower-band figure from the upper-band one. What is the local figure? 36.2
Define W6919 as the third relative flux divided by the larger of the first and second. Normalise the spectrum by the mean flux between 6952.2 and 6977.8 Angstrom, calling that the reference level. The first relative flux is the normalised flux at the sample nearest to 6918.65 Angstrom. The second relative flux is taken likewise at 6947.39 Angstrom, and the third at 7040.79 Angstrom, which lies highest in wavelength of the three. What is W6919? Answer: 0.980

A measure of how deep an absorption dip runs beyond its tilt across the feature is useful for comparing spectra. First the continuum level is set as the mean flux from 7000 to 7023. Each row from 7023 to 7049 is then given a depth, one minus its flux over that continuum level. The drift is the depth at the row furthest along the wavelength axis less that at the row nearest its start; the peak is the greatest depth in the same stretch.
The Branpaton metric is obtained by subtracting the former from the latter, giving 0.018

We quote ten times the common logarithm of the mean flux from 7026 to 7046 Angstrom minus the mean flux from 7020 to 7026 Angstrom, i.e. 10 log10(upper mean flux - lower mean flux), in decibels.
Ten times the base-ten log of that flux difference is -4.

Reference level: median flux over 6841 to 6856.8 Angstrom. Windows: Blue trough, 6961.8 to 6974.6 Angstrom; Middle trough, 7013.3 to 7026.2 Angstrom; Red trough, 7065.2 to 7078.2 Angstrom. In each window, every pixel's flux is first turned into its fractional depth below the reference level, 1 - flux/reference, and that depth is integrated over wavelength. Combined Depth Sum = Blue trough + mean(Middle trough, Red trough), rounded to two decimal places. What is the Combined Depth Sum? 0.51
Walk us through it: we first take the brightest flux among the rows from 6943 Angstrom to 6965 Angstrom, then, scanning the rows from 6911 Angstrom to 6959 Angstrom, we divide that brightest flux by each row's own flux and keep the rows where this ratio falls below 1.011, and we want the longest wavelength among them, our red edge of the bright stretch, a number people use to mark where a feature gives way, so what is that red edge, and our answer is 6956.99 Angstrom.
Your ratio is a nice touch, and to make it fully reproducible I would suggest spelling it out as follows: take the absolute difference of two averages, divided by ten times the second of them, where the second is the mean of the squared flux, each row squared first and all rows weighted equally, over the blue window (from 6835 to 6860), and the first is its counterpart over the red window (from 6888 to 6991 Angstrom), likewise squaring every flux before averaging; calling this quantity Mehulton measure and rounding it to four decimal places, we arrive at 0.0022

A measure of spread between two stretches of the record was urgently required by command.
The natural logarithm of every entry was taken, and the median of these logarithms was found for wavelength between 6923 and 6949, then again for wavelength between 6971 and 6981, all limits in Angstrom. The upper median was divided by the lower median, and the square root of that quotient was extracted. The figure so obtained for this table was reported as 0.999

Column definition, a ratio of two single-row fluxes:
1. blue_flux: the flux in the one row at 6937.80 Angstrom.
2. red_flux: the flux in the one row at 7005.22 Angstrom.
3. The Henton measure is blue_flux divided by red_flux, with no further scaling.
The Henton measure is 0.98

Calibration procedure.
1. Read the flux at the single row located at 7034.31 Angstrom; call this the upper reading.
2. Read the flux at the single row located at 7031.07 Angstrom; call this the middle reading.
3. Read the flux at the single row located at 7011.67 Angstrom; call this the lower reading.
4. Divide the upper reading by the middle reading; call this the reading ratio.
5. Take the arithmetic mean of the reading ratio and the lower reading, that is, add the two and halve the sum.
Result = 19.3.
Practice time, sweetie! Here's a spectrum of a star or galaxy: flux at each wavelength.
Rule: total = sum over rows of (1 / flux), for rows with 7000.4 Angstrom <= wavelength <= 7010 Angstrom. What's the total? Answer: 0.0780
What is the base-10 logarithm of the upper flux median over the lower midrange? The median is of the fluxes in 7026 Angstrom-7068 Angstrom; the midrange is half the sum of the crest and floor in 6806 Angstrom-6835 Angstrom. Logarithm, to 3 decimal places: -0.014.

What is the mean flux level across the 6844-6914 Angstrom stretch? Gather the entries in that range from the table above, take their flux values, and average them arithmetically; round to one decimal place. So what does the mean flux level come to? 38.1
